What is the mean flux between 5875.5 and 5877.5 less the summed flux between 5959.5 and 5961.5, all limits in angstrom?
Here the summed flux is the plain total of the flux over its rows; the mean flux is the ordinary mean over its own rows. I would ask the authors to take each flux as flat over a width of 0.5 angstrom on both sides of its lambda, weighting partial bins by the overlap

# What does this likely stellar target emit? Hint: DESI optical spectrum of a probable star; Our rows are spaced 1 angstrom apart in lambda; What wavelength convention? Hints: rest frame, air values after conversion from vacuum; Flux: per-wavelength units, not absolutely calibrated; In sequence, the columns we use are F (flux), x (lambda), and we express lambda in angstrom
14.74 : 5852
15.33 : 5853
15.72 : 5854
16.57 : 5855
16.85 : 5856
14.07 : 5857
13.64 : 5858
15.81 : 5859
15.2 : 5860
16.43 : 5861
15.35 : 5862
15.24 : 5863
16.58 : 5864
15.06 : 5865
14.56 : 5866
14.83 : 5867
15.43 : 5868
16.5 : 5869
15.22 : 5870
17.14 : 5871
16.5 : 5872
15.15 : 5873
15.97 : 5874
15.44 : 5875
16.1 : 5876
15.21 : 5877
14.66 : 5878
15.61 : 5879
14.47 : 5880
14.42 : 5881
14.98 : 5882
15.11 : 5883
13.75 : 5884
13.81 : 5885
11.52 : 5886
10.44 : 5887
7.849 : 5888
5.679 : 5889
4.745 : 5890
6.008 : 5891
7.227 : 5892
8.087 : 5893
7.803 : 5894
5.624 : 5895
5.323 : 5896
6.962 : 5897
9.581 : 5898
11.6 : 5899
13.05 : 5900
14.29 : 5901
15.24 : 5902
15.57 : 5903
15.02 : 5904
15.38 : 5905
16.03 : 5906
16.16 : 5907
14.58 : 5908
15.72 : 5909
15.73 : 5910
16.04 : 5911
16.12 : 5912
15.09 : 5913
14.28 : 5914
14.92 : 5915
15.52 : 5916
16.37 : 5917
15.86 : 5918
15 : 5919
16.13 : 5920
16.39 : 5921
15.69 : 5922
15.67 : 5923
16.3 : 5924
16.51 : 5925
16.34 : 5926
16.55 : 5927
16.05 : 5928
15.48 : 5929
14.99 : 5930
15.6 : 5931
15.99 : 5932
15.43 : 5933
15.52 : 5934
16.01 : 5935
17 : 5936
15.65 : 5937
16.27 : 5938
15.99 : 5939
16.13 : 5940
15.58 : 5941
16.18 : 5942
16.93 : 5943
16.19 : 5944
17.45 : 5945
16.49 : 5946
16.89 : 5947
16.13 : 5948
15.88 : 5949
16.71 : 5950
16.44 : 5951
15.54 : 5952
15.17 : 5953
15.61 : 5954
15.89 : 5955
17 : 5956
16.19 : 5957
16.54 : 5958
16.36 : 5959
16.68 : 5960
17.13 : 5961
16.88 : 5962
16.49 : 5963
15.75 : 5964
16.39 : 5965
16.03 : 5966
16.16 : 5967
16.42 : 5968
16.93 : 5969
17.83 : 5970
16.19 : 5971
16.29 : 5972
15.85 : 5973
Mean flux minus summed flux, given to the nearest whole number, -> -18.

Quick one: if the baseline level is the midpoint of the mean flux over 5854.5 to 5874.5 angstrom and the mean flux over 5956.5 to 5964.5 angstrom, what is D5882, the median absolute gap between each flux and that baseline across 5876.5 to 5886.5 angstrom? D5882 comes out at 1.5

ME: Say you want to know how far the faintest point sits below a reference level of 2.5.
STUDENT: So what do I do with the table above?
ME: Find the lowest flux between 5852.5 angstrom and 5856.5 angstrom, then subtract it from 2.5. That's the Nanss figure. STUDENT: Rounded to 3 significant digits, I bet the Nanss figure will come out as -12.8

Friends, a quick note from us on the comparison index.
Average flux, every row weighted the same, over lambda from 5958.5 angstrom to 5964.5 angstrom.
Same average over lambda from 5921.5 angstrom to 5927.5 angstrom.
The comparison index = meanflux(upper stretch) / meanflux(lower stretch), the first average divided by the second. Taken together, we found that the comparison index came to 1.02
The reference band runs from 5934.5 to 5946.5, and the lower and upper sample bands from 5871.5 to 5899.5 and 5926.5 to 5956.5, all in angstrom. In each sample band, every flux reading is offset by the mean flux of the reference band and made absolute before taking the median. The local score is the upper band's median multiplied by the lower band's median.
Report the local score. 1.8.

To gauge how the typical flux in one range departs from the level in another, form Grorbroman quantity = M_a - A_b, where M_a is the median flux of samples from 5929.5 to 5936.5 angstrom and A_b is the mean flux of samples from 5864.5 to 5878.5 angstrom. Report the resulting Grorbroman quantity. 0.0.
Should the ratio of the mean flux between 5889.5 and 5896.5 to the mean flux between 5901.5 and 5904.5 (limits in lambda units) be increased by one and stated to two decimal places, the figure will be 1.42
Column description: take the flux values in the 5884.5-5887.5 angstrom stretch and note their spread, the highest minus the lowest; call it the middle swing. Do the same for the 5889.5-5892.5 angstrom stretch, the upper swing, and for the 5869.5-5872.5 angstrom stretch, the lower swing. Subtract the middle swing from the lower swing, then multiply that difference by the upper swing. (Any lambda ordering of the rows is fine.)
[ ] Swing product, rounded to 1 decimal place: -3.6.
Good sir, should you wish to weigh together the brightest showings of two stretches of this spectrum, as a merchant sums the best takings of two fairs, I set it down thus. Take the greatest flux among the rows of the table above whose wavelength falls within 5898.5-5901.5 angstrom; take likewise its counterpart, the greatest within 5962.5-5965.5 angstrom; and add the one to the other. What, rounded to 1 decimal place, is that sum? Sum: 30.8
